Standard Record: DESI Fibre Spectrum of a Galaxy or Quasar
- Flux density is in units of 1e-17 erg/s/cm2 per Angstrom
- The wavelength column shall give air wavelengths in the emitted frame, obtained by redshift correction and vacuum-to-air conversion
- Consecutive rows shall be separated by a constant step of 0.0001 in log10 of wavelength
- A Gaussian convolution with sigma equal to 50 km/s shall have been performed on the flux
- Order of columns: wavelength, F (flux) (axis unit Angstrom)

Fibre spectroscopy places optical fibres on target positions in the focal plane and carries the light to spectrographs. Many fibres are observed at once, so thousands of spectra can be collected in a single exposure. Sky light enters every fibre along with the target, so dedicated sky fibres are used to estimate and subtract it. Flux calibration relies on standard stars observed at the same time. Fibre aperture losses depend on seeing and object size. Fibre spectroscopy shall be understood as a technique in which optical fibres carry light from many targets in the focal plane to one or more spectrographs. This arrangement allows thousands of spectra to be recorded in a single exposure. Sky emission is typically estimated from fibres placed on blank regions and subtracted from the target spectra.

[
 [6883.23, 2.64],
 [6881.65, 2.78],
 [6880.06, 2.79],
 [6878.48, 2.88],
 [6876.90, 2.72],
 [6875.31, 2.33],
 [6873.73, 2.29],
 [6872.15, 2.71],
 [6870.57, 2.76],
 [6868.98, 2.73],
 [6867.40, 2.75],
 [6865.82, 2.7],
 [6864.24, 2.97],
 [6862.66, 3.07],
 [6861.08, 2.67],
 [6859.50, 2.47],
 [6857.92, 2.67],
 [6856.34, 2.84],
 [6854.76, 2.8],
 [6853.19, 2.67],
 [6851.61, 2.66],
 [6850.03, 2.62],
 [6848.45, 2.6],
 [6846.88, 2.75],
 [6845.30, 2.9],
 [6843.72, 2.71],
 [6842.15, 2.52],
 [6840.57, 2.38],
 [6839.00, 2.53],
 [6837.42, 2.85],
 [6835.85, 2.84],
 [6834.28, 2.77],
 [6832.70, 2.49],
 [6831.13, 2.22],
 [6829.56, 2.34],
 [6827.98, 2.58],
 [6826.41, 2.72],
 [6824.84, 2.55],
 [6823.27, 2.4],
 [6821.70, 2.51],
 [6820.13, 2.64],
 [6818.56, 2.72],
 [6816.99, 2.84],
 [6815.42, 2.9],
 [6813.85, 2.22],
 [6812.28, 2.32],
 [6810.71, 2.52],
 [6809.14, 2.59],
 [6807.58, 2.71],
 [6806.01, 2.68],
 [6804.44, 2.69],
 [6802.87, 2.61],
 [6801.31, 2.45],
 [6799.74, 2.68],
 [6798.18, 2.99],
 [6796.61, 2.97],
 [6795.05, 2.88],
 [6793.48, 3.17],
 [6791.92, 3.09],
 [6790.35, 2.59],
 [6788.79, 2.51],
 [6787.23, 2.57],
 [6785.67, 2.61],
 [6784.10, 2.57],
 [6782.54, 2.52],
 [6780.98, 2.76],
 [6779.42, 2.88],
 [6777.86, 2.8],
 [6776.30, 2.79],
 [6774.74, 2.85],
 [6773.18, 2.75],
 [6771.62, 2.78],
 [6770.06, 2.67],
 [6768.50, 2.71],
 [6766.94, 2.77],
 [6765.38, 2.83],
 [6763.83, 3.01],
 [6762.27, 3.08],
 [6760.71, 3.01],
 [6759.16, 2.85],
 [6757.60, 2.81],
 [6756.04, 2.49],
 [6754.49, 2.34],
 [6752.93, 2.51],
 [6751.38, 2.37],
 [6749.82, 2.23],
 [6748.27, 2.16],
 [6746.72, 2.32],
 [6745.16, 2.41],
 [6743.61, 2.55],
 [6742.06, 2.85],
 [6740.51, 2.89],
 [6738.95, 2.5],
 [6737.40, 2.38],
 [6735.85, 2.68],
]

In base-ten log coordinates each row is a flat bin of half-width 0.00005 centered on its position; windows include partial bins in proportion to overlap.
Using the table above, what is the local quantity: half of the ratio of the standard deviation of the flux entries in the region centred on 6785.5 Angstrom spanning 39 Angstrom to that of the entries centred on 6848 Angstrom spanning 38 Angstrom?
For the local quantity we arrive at 0.45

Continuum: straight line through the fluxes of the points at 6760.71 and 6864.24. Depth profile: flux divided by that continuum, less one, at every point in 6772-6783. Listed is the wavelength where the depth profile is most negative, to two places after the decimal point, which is 6782.54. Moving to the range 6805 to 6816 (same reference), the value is 6813.85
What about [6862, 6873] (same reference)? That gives 6865.82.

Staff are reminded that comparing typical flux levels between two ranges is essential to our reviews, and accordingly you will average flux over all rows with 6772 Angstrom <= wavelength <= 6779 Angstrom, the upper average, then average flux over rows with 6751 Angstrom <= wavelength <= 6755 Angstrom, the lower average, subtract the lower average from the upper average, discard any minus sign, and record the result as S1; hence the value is 0.39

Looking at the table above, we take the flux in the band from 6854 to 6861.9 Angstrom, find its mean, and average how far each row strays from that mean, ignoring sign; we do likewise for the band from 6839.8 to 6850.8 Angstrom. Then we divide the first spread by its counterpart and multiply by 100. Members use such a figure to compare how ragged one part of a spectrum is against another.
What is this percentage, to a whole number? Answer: 83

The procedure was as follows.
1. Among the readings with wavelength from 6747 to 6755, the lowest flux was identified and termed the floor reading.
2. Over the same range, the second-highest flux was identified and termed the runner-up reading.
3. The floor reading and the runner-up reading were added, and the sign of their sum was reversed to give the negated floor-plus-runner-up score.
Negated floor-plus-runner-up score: -4.53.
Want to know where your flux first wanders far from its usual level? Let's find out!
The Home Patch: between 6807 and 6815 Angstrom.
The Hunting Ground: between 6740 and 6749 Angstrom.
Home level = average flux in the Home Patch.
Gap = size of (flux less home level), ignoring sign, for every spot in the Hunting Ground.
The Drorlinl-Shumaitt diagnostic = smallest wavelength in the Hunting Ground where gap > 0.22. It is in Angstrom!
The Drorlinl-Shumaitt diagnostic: 6740.51 Angstrom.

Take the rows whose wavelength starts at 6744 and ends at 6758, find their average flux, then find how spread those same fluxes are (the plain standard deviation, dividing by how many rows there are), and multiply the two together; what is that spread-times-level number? 0.43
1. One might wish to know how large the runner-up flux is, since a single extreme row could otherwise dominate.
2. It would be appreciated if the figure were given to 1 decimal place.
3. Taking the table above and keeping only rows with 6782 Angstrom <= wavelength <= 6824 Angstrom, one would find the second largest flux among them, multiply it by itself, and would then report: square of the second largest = 9.5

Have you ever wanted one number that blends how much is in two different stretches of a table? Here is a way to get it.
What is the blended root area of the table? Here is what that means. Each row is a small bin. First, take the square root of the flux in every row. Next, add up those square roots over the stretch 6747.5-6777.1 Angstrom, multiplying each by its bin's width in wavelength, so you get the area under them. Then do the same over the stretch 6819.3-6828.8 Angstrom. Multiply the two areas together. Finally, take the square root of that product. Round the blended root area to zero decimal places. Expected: 27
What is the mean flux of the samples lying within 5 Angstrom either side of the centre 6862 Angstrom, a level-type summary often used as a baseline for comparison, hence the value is 2.76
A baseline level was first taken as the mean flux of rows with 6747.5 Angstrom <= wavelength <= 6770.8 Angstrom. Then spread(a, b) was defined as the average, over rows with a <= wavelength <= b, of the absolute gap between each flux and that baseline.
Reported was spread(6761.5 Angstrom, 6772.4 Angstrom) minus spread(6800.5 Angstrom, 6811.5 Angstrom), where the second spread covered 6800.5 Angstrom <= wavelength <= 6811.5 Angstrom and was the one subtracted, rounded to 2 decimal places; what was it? 0.10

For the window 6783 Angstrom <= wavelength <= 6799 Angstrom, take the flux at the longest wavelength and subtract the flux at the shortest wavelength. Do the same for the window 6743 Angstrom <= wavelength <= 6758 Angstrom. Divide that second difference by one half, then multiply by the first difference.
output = 0.22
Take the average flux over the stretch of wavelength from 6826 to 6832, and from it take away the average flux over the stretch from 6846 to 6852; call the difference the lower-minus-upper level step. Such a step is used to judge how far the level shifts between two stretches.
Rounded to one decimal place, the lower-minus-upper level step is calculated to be -0.2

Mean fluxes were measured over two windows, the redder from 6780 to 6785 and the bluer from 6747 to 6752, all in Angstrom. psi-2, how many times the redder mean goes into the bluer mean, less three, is -2.14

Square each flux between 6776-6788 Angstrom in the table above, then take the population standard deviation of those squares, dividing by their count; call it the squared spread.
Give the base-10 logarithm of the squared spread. -0.17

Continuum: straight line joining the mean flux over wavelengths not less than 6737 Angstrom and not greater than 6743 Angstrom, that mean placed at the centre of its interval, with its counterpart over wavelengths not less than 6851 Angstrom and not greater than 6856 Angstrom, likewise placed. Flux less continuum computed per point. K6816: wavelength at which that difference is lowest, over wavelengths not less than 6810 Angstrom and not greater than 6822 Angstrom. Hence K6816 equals 6813.85 Angstrom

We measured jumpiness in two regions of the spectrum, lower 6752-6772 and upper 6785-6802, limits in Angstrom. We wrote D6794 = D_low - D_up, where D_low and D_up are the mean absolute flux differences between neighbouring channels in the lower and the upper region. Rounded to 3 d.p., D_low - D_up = -0.051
